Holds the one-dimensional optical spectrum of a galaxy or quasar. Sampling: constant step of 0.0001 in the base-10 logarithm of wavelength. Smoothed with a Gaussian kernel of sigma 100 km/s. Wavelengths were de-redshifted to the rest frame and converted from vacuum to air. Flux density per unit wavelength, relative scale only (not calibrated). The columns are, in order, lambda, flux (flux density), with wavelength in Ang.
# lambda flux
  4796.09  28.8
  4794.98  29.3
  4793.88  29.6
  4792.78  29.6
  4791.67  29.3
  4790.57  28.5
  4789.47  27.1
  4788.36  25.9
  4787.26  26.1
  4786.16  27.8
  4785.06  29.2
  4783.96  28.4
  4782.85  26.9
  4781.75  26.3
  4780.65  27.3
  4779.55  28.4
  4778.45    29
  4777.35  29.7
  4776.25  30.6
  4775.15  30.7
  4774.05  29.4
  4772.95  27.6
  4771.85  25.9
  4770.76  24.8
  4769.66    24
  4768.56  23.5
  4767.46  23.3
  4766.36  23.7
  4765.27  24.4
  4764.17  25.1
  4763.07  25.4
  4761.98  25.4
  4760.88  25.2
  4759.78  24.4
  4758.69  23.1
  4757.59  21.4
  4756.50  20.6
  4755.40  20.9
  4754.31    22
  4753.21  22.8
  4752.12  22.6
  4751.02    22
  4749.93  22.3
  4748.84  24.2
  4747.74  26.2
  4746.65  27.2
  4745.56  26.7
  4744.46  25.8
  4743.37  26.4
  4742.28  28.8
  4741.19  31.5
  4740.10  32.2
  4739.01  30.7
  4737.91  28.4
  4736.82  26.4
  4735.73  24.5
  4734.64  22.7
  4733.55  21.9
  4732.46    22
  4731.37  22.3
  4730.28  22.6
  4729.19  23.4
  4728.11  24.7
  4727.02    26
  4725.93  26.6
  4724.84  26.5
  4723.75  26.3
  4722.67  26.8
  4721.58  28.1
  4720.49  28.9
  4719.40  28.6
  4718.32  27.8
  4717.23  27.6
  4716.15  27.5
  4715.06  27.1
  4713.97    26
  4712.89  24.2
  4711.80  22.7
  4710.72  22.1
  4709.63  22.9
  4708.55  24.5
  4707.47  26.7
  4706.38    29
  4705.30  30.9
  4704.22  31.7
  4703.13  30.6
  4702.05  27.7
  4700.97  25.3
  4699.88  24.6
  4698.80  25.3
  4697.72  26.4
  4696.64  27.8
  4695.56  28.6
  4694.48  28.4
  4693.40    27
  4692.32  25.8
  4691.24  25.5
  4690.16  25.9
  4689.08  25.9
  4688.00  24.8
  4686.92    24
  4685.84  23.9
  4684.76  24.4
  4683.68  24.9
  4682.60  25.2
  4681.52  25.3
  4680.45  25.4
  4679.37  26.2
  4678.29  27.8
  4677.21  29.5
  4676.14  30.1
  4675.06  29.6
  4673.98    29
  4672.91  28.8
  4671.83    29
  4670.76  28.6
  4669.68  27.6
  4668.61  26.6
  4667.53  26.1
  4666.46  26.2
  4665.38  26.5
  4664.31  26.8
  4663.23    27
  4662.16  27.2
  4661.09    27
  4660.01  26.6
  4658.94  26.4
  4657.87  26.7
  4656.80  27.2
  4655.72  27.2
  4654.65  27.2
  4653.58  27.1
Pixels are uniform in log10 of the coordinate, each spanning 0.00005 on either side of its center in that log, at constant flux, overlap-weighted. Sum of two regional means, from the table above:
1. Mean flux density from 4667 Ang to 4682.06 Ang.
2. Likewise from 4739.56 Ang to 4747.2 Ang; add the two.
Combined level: 56.2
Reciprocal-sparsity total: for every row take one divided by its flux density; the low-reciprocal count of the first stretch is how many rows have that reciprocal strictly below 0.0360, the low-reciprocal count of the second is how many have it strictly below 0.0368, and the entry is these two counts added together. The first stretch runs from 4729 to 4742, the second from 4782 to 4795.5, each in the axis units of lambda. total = 12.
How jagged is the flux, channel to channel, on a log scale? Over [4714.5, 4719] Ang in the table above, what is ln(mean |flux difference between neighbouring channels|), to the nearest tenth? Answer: -1.5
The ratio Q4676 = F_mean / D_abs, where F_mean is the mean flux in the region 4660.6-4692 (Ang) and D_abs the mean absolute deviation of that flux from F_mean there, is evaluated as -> 19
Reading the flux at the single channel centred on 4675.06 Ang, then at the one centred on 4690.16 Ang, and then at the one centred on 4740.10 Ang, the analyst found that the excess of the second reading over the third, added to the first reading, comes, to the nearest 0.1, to 23.3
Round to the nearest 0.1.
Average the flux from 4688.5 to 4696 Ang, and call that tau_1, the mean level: 26.7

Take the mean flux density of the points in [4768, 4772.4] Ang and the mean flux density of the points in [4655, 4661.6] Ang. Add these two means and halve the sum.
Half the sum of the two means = 25.7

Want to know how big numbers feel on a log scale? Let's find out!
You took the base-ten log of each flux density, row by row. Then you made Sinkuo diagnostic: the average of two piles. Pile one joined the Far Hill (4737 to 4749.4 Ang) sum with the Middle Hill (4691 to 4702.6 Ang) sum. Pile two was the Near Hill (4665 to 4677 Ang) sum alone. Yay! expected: 23.7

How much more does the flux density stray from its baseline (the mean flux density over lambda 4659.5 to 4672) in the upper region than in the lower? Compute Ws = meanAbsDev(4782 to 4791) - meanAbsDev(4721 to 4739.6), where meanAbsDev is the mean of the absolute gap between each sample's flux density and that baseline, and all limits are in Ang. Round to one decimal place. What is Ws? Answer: -1.5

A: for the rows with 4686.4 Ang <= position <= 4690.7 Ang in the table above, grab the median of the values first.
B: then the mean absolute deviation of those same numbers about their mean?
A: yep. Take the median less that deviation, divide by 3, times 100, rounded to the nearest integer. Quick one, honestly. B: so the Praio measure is 820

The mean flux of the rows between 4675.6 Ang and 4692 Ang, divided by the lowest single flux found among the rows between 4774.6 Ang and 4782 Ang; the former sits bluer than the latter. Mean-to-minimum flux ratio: 0.99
